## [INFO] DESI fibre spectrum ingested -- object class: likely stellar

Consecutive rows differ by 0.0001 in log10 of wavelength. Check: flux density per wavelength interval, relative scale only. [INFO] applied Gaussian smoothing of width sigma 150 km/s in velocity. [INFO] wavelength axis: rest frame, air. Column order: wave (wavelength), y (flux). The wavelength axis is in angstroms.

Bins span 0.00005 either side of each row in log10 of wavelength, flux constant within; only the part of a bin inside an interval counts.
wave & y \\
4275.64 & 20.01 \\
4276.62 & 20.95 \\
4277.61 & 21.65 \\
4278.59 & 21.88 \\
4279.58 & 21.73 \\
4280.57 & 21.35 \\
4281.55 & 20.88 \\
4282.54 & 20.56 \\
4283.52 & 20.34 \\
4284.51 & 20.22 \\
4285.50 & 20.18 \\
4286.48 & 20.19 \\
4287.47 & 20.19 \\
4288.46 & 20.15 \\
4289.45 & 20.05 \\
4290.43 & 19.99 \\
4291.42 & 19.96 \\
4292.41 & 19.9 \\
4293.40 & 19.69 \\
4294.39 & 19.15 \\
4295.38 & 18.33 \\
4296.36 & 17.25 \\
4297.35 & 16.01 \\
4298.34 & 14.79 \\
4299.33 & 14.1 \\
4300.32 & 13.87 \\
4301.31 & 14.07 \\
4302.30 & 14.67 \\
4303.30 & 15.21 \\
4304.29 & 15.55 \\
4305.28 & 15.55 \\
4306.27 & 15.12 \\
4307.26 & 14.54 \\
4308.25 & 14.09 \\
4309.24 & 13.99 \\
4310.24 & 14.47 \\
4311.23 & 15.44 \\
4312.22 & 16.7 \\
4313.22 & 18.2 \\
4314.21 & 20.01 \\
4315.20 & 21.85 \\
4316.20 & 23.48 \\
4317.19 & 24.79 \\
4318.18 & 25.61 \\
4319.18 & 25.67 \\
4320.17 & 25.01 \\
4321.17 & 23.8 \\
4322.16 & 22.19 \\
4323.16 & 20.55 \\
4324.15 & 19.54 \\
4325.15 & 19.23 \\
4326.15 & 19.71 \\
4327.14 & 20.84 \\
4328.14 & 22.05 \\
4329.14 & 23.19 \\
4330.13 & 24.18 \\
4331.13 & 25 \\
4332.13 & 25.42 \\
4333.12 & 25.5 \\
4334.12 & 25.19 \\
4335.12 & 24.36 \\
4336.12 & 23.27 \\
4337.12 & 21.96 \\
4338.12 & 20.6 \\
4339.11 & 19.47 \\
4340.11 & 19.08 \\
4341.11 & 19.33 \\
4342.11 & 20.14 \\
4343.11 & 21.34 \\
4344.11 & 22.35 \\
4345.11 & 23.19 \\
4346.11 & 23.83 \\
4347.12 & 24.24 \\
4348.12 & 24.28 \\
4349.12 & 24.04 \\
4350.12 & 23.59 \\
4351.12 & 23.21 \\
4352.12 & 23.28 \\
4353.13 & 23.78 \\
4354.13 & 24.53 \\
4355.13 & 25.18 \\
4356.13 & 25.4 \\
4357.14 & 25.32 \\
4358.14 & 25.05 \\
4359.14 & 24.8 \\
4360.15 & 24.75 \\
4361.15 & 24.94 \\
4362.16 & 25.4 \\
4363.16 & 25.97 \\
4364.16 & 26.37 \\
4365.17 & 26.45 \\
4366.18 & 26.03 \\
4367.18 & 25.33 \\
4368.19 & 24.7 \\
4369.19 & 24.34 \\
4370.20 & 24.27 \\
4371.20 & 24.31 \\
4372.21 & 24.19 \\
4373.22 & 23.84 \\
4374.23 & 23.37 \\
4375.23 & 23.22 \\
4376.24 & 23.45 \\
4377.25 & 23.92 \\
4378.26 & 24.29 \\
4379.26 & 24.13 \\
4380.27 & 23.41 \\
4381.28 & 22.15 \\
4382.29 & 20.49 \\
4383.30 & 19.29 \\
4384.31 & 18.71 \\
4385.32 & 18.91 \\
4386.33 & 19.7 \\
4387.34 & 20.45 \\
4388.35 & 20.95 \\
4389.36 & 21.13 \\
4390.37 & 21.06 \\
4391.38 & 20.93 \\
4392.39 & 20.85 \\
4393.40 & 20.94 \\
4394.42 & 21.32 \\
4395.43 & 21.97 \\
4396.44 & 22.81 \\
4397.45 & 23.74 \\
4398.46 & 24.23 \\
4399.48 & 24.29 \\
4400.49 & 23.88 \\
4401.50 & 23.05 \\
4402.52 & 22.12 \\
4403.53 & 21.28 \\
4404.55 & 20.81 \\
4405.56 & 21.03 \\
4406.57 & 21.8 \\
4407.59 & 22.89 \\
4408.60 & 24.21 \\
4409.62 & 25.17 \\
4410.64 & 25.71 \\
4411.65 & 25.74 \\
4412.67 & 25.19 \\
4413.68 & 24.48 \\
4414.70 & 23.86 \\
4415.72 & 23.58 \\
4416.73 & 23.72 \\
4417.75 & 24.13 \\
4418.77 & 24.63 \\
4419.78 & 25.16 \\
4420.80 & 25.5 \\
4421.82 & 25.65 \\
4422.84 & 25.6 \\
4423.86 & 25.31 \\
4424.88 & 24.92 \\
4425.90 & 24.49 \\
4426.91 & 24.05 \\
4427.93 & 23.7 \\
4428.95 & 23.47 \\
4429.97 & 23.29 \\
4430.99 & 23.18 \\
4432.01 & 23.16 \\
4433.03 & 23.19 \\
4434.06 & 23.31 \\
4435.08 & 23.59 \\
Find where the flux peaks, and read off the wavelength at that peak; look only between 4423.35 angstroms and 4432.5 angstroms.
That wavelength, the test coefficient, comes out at 4423.86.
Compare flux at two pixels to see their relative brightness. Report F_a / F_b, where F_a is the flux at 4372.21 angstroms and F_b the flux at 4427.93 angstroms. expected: 1.02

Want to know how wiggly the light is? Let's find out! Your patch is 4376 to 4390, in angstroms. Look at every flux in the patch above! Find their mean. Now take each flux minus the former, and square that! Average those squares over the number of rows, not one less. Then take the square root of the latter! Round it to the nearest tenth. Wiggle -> 2.0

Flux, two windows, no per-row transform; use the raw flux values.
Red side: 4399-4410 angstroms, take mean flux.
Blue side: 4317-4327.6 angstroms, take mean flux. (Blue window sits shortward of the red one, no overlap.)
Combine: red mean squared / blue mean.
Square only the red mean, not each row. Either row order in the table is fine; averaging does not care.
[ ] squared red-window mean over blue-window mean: 23.1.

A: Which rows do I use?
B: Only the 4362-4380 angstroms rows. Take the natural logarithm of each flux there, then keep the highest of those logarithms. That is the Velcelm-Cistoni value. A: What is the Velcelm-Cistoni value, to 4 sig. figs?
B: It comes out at 3.275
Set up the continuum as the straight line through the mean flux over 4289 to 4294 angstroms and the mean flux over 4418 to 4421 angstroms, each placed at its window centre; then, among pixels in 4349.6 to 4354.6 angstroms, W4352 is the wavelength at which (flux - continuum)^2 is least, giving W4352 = 4351.12 angstroms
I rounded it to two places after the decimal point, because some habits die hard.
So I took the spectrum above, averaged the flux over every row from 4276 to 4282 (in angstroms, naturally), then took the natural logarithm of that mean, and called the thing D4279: 3.06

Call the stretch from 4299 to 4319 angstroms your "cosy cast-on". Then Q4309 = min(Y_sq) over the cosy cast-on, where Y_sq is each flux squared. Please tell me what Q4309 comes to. 192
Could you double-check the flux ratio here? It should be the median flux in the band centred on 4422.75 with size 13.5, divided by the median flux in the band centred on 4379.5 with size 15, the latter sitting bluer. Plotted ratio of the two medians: 1.05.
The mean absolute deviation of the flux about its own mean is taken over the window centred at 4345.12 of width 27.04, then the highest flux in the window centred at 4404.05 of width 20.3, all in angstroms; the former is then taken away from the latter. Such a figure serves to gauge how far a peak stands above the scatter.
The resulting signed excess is 24.1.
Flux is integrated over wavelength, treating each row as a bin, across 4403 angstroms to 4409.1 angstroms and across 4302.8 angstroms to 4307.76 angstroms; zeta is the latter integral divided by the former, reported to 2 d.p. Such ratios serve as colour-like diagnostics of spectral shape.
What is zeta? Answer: 0.56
